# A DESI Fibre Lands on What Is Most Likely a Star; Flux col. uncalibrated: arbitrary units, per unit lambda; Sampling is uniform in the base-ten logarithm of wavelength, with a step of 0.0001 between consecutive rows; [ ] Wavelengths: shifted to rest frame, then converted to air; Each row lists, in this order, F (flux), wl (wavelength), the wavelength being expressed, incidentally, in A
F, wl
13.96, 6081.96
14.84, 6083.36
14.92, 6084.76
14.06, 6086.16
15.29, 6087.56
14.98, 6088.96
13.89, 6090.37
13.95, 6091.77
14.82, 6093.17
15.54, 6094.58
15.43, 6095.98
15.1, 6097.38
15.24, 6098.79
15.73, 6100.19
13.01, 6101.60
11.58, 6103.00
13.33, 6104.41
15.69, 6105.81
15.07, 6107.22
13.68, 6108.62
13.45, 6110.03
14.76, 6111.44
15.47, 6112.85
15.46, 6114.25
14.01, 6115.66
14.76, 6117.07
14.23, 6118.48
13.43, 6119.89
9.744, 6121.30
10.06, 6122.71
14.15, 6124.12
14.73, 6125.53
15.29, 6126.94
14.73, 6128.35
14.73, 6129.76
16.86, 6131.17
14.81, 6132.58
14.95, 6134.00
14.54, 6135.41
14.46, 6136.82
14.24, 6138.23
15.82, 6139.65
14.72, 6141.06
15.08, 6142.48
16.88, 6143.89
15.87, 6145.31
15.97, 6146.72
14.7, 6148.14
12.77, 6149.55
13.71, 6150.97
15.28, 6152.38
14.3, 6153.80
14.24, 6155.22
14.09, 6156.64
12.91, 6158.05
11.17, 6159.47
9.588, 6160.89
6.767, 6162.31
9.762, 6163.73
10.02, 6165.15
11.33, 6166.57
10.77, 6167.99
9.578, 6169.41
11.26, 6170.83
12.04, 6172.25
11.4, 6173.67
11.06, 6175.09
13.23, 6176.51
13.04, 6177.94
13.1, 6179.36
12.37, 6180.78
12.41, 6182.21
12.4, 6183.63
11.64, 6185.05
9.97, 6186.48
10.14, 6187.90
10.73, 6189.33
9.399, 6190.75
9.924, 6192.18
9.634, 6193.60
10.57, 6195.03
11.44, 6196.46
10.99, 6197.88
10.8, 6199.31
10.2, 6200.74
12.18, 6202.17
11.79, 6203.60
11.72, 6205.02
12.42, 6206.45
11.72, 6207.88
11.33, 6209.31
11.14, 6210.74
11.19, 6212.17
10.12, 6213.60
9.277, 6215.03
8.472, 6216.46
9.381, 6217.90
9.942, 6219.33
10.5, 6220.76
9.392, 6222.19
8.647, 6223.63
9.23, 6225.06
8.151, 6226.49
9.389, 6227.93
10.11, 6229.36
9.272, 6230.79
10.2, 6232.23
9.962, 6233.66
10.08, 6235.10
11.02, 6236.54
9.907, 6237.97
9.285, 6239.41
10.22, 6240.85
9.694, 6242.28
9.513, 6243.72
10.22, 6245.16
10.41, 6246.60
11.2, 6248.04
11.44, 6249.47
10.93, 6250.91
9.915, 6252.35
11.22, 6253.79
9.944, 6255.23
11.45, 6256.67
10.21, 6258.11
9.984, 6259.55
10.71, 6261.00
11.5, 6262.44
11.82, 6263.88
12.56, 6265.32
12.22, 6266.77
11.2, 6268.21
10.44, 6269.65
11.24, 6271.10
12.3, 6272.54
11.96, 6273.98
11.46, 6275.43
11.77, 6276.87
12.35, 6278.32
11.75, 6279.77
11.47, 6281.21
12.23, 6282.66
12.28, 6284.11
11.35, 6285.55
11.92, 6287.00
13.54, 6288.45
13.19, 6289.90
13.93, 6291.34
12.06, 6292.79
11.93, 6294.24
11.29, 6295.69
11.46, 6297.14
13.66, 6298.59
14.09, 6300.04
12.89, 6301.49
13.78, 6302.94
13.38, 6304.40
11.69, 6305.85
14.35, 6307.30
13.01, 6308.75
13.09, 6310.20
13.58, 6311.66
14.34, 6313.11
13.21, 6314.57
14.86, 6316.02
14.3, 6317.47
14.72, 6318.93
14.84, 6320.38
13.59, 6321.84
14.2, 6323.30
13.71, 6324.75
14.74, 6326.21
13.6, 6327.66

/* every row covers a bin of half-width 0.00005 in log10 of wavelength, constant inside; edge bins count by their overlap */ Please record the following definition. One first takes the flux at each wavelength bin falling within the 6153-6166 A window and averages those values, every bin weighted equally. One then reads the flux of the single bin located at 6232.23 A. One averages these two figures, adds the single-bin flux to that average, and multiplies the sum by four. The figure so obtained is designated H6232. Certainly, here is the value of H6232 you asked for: 84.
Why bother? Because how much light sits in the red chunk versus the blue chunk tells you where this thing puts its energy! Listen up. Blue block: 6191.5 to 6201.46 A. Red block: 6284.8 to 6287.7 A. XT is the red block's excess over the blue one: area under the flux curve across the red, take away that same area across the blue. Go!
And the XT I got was -71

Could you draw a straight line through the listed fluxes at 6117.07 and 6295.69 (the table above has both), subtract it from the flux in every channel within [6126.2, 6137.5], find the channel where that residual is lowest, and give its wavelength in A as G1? 6136.82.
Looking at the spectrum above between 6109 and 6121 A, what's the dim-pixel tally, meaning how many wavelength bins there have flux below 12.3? 0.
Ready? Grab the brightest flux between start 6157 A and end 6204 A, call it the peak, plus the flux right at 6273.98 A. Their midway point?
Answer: 12.6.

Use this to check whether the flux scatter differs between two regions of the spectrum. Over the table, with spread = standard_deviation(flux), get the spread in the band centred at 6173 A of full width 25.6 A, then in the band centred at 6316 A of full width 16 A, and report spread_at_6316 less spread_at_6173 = -0.9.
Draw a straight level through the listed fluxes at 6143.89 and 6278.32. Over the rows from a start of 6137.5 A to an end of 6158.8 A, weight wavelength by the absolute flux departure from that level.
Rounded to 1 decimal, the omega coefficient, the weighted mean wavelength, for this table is 6149.3 A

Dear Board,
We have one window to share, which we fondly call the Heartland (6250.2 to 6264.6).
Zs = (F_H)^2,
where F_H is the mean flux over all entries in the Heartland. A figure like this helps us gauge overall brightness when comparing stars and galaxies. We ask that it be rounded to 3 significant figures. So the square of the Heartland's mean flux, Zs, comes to 116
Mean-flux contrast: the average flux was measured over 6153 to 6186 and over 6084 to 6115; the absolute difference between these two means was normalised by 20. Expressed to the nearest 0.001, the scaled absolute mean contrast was 0.145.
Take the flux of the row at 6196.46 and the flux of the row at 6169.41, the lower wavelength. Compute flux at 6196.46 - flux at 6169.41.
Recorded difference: 1.9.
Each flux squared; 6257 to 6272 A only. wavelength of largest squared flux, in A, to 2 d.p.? 6265.32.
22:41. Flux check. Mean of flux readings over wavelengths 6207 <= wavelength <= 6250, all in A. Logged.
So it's 10.0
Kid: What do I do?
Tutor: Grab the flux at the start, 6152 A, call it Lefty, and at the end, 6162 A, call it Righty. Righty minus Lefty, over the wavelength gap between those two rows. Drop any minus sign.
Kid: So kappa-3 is 0.67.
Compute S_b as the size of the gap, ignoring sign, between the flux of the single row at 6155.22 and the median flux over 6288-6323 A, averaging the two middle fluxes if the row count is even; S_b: 0.68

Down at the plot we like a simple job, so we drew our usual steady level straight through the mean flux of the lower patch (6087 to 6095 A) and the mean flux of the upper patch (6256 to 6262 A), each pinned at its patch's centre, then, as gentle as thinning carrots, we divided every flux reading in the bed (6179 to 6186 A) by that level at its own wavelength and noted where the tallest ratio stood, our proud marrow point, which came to 6179.36 A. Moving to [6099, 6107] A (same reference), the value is 6105.81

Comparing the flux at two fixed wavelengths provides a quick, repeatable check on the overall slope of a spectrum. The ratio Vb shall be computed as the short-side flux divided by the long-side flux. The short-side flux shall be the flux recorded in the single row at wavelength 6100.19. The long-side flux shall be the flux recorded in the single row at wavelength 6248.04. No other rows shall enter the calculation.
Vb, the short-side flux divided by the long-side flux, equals 1.40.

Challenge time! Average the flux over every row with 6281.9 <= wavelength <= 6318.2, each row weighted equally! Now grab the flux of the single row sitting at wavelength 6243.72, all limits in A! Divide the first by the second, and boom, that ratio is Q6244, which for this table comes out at 1.37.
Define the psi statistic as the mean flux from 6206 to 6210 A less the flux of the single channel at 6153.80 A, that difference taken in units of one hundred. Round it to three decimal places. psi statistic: -0.025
